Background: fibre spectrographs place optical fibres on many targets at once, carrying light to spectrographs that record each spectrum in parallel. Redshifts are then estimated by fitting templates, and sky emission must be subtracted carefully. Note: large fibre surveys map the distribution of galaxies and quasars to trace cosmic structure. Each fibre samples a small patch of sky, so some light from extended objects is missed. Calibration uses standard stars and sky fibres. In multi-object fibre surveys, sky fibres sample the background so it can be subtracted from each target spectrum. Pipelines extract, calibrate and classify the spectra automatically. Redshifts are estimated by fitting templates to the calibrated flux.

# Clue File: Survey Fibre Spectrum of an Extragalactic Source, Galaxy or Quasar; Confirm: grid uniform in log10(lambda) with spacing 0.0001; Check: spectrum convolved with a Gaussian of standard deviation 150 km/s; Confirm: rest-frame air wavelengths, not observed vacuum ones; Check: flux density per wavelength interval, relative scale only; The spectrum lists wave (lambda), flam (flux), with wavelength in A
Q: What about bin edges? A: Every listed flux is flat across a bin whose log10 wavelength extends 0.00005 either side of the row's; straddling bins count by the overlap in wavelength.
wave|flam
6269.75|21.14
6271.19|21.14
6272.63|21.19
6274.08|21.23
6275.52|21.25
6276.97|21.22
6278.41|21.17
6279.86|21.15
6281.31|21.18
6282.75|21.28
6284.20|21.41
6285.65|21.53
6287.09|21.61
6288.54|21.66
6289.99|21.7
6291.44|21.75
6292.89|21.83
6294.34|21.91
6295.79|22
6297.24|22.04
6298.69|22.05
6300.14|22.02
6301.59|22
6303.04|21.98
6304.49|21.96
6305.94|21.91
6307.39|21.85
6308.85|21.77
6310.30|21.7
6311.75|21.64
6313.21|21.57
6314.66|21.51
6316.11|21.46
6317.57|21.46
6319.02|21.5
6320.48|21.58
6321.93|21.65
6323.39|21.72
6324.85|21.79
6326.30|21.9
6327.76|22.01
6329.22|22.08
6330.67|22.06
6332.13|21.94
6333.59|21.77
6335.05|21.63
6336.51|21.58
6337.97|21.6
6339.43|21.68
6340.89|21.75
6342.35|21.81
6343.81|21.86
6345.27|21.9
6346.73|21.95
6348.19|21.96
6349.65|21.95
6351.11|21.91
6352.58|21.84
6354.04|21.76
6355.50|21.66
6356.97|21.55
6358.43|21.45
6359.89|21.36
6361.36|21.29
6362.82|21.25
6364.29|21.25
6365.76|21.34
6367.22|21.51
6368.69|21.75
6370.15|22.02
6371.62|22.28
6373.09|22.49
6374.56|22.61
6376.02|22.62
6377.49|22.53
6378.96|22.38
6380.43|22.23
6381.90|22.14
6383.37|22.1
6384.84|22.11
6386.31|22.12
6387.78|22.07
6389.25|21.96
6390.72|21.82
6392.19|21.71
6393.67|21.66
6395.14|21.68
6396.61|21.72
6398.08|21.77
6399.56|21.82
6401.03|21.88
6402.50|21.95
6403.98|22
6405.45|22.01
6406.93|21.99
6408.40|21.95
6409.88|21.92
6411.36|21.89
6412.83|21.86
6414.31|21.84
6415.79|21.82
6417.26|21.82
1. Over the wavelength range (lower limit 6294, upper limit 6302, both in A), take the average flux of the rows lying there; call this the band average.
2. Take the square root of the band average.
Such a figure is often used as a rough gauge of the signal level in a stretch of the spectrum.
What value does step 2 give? 4.691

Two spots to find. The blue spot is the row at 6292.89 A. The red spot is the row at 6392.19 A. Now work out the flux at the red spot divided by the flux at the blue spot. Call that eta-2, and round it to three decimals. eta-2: 0.995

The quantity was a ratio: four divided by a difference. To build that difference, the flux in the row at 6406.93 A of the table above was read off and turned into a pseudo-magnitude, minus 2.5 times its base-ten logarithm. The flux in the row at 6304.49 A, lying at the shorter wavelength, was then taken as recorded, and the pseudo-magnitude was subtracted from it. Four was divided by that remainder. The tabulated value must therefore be 0.158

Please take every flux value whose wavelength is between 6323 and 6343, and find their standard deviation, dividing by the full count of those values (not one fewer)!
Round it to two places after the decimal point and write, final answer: 0.16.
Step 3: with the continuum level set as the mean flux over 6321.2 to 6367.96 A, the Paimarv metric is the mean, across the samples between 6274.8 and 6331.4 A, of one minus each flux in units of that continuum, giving 0.001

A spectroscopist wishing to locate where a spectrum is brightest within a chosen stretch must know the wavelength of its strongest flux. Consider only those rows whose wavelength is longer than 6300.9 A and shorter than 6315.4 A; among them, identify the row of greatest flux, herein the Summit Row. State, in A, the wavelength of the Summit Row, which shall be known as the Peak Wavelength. 6301.59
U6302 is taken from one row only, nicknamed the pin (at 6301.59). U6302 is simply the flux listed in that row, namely 22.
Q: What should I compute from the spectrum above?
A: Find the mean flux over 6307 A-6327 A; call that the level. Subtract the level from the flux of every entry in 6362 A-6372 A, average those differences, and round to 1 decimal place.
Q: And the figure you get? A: 0.0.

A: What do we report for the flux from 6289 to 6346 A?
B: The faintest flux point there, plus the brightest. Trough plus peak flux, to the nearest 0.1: 43.5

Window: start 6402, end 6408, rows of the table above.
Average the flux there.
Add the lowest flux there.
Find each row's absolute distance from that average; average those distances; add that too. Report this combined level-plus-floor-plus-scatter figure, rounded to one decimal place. 44.0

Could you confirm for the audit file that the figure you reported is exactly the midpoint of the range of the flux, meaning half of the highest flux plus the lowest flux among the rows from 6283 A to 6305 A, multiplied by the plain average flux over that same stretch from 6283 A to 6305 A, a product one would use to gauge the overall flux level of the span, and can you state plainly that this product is 474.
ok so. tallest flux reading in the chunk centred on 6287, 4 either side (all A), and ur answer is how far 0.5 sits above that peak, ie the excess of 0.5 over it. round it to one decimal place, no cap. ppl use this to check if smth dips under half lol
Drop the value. -21.2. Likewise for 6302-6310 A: -21.5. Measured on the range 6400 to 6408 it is -21.5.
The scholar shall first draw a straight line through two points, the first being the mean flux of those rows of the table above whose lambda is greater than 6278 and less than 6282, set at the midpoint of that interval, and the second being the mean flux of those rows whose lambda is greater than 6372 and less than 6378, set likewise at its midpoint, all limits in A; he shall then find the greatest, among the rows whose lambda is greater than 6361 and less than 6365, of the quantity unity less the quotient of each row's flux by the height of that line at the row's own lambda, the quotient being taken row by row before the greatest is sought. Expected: 0.051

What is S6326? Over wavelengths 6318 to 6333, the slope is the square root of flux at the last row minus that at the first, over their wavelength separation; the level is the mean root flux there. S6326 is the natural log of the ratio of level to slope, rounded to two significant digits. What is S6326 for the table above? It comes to 7.2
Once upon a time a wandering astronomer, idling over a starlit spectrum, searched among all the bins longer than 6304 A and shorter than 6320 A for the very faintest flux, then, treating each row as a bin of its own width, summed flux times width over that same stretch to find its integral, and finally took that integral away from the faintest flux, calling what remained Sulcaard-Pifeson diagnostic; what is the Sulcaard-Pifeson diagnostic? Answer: -325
